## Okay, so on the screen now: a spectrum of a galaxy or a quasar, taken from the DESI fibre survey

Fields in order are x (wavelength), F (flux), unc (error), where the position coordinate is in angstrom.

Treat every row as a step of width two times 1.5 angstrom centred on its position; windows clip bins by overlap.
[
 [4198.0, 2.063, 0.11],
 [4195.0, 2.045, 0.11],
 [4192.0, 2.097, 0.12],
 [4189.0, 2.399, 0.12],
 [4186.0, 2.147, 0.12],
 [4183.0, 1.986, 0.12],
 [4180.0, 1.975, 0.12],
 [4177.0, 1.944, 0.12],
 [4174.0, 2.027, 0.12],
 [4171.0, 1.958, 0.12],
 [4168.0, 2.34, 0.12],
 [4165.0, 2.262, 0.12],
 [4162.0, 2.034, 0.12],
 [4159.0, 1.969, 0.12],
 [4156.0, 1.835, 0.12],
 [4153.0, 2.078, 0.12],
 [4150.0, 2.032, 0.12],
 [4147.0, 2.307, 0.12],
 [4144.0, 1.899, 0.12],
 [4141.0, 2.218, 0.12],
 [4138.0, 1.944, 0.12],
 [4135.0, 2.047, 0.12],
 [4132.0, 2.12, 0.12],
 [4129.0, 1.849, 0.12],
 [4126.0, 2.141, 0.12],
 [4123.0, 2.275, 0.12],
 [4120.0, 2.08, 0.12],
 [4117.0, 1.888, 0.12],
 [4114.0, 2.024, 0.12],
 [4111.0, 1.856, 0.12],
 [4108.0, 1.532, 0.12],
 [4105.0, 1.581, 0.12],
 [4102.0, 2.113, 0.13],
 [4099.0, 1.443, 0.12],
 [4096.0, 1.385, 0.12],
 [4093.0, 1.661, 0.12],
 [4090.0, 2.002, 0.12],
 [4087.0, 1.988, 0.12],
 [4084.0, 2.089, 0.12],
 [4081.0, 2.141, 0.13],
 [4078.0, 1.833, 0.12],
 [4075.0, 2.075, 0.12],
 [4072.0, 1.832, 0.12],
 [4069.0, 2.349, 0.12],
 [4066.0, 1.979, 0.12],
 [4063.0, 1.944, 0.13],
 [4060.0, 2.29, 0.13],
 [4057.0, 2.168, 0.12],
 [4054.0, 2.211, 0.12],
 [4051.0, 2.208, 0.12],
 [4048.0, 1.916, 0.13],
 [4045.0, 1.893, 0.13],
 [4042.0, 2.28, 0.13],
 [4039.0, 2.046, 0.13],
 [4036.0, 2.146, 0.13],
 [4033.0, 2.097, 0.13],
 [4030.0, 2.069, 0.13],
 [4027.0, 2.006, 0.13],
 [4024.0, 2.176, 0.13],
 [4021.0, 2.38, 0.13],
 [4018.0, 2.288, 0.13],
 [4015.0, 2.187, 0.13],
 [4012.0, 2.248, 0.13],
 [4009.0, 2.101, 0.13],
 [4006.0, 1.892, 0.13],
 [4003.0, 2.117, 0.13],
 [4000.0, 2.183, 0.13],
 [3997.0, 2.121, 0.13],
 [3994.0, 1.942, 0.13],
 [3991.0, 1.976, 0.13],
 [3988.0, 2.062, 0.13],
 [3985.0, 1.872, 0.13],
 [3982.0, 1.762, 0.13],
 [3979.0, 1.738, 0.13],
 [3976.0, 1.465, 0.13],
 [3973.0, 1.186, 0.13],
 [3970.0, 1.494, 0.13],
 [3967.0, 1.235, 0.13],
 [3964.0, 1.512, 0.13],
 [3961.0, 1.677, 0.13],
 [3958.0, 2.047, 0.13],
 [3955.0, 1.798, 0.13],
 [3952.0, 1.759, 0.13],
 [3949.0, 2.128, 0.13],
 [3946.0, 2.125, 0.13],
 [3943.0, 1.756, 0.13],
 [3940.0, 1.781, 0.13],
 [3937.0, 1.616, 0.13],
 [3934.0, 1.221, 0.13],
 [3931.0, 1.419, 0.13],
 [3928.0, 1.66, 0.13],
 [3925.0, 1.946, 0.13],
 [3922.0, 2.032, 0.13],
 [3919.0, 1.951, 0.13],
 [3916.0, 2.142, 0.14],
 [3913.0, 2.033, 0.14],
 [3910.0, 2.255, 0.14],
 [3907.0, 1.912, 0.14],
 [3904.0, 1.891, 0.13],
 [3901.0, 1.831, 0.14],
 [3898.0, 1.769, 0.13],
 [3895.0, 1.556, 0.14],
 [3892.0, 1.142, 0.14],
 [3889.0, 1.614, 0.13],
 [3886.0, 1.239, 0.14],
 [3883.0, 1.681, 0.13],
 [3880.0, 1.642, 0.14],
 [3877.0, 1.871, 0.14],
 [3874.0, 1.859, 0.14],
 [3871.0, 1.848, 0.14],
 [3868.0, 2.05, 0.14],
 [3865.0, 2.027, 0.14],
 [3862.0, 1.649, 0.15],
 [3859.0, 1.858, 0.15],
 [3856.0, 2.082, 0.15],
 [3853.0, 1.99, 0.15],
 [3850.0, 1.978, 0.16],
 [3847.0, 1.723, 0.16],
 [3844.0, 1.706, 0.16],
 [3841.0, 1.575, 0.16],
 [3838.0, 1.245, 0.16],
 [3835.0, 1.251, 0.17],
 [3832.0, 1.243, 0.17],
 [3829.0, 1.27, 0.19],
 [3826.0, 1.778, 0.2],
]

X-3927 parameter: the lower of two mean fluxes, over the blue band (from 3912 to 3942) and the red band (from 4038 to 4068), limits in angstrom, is 1.78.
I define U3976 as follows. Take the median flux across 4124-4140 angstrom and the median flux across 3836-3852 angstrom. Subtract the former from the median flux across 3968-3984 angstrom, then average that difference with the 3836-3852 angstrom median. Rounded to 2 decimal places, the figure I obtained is 0.58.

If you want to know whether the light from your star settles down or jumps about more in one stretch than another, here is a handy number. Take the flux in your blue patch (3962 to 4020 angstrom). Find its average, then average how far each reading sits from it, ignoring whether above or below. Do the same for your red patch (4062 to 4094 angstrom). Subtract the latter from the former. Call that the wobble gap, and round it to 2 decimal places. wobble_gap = 0.15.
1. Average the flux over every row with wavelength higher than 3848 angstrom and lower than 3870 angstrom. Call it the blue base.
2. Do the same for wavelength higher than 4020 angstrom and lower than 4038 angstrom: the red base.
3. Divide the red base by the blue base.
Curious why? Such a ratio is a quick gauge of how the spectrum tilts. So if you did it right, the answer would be 1.10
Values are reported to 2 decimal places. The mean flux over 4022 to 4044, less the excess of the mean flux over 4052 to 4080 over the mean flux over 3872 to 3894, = 1.62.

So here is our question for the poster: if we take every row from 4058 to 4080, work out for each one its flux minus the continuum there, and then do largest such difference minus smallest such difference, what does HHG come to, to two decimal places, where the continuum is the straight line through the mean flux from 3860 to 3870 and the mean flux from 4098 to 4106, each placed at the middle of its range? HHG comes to 0.51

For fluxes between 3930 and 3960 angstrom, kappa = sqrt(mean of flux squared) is 1.79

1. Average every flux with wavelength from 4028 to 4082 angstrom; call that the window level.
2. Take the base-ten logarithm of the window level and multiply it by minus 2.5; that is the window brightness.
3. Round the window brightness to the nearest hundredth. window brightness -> -0.80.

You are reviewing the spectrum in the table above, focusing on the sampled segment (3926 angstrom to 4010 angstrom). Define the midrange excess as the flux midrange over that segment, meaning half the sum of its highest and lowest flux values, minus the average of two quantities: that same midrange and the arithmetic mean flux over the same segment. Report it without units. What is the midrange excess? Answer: -0.04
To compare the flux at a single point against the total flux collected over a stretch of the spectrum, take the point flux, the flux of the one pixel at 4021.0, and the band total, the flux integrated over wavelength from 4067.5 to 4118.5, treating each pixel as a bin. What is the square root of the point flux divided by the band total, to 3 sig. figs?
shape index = 0.158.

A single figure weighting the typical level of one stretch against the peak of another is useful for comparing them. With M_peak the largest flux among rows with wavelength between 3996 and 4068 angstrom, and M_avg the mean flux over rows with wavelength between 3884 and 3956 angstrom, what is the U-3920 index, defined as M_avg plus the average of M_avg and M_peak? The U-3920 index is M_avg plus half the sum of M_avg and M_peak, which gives 3.85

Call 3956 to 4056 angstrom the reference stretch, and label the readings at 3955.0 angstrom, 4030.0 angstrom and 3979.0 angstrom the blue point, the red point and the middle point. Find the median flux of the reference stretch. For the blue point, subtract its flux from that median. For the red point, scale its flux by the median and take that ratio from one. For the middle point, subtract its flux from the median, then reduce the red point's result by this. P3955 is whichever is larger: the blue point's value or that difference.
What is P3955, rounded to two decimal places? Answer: 0.25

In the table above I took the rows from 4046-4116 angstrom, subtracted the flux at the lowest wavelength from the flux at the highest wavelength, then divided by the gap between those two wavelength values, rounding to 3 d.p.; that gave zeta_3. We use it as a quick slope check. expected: 0.002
